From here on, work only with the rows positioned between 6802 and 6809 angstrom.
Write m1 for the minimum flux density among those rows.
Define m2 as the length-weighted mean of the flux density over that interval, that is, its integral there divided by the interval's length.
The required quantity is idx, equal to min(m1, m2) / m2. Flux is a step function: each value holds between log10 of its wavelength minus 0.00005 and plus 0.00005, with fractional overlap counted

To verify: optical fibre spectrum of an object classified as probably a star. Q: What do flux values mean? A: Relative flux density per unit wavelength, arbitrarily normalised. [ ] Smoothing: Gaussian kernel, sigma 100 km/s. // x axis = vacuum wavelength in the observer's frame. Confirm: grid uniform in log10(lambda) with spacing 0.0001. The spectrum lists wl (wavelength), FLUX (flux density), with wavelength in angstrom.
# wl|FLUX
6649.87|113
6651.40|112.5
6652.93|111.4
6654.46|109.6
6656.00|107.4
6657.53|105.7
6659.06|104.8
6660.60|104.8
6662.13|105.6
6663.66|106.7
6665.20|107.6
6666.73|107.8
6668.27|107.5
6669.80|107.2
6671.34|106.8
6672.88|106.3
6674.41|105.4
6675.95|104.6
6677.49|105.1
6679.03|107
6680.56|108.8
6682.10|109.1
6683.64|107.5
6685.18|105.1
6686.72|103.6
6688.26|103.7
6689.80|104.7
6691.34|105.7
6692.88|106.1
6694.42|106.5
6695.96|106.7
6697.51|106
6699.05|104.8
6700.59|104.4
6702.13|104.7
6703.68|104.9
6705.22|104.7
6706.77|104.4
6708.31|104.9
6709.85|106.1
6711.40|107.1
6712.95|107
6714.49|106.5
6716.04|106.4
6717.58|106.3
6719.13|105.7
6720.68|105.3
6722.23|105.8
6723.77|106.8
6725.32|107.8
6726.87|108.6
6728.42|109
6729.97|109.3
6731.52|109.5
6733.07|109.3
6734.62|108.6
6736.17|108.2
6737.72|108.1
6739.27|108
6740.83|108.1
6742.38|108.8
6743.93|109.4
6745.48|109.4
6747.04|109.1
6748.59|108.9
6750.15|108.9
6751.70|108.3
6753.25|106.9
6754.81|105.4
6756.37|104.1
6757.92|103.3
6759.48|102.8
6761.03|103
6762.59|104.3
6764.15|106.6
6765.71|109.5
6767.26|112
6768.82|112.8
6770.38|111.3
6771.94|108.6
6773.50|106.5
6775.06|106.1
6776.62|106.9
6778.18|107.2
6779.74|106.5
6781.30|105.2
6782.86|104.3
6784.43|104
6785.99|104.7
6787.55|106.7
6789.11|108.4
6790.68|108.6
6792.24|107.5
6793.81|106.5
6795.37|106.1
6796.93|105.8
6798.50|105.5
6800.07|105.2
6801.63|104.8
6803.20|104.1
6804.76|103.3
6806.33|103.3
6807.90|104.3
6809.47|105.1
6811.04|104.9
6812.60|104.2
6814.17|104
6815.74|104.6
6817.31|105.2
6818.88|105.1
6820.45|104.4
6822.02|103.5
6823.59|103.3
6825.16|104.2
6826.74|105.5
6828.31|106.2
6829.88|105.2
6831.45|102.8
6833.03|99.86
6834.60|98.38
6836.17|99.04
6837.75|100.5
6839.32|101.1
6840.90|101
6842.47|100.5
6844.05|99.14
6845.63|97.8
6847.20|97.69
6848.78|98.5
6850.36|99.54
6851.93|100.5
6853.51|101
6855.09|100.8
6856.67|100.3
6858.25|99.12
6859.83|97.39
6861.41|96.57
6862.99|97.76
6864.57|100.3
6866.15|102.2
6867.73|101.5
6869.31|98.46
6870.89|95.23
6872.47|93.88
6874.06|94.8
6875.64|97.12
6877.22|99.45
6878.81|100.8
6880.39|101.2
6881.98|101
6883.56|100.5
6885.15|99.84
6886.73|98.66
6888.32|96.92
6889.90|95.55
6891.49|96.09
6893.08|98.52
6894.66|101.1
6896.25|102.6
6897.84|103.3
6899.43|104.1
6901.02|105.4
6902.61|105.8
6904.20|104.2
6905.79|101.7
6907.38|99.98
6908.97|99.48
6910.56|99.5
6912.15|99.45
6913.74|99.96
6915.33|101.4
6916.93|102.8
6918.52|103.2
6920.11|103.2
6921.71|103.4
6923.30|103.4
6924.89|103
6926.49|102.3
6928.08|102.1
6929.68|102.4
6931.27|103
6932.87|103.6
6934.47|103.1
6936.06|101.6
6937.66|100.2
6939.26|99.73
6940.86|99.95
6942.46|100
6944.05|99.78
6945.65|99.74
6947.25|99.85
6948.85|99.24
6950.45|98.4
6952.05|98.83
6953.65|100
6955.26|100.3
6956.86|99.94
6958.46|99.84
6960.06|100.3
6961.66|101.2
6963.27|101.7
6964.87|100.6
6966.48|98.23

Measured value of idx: 0.995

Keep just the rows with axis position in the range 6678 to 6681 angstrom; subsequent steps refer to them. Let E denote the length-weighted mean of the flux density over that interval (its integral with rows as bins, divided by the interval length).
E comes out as 108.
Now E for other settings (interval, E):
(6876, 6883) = 100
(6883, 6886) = 100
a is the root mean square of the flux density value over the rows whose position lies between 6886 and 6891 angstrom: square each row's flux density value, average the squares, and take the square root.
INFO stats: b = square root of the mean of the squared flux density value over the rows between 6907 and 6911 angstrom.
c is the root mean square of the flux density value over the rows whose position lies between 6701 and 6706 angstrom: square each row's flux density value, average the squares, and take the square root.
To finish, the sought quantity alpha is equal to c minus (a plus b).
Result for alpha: -92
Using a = 97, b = 100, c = 105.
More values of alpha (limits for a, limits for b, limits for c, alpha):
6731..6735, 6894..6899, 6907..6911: -112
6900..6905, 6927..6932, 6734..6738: -99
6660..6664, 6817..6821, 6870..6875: -116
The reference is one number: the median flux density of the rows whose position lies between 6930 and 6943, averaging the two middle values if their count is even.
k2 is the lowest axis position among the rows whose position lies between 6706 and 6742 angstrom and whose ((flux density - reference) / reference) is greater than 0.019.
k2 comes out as 6706.77 angstrom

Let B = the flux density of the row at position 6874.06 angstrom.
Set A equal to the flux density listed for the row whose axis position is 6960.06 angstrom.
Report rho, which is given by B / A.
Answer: 0.95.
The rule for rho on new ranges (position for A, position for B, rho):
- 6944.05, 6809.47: 1.05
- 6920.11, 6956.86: 0.97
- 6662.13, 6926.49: 0.97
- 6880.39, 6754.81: 1.04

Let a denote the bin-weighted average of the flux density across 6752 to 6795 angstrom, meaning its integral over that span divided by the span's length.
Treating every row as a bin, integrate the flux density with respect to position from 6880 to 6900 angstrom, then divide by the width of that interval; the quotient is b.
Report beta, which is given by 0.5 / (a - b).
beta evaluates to 0.07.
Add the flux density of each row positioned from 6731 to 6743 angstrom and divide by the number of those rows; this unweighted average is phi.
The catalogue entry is 109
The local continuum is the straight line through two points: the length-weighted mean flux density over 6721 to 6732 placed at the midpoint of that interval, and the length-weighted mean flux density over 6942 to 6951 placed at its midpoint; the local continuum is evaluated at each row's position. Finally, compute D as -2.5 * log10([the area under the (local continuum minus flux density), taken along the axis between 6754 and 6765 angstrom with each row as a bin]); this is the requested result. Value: -3.58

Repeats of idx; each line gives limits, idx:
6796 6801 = 0.997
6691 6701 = 0.987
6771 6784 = 0.981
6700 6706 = 0.998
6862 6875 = 0.958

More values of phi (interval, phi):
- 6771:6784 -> 106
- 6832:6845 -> 100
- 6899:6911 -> 103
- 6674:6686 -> 107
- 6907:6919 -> 101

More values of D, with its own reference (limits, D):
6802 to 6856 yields -4.94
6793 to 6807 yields -1.13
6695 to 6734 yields -4.70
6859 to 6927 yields -4.89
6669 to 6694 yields -4.90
